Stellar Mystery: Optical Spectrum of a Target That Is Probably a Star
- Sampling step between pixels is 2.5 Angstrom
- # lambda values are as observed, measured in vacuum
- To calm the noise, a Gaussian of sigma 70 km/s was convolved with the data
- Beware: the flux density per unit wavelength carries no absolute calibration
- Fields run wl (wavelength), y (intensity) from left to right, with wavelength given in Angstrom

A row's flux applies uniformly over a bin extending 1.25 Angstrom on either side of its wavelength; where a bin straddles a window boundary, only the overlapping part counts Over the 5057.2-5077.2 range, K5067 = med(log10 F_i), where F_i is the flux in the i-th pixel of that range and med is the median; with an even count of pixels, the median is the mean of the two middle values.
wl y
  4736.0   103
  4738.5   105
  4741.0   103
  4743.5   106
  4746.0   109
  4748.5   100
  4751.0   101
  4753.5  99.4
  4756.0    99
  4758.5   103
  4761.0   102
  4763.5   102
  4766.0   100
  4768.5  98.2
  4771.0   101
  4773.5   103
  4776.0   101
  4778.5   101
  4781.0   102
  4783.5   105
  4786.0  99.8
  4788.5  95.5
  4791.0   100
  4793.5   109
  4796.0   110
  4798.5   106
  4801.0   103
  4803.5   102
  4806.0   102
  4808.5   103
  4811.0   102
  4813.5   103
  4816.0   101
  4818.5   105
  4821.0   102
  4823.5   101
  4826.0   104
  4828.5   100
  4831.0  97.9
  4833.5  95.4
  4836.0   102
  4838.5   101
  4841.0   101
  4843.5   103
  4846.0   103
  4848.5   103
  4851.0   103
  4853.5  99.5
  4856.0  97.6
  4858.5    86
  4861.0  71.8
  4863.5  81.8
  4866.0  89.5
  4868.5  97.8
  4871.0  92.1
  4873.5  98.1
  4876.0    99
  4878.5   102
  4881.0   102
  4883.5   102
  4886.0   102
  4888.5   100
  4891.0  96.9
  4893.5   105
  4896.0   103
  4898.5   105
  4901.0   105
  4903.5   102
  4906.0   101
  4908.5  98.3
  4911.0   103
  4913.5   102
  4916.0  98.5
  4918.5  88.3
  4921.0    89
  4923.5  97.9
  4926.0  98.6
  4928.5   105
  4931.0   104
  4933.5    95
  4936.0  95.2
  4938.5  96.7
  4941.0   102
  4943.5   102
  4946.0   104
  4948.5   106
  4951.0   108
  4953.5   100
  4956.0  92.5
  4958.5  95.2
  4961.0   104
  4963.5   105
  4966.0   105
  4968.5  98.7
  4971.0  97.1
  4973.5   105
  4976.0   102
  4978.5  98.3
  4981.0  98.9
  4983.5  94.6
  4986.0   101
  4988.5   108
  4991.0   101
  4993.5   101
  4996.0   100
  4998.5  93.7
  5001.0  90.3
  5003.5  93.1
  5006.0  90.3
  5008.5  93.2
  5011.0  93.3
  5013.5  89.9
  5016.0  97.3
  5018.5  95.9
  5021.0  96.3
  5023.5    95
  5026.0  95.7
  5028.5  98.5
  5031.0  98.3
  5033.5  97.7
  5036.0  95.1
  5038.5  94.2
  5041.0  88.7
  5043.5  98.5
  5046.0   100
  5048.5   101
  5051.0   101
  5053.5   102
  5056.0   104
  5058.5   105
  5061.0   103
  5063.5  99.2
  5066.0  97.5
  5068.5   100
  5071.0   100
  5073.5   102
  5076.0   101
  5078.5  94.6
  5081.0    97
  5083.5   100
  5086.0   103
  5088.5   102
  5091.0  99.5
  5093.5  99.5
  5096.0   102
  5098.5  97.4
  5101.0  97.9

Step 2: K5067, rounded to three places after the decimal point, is 2.002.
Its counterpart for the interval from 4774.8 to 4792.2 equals 2.004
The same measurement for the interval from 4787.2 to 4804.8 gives 2.013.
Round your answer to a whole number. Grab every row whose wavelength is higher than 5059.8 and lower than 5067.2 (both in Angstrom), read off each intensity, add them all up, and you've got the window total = 300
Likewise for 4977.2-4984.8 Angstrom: 292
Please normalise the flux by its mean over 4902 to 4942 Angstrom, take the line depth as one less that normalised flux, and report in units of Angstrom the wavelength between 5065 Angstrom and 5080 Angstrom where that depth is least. 5073.5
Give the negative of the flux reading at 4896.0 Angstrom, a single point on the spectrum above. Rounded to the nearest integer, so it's -103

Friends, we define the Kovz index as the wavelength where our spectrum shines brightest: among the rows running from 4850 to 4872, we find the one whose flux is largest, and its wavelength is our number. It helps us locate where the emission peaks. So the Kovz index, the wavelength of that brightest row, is 4851.0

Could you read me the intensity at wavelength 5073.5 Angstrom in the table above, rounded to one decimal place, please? 102.0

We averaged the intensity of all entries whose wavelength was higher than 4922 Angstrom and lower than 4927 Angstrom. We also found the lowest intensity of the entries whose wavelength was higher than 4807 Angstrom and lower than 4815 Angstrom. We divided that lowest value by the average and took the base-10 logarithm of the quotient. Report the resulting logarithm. 0.02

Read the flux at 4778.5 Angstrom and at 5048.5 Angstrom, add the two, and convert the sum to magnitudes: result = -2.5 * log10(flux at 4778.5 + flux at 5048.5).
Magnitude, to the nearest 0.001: -5.763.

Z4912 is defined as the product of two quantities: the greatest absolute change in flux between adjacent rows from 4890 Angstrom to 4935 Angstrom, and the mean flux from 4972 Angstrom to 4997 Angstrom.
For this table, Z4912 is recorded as 1030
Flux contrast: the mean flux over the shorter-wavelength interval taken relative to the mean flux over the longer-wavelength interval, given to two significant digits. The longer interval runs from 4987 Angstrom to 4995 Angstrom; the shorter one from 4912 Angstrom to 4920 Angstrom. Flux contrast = 0.93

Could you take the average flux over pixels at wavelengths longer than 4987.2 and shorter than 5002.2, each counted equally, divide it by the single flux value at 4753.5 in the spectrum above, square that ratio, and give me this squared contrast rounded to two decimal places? 0.99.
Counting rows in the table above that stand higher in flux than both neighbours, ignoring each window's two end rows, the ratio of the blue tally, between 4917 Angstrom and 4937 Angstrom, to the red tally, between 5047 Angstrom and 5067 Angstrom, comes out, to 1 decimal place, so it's 1.0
